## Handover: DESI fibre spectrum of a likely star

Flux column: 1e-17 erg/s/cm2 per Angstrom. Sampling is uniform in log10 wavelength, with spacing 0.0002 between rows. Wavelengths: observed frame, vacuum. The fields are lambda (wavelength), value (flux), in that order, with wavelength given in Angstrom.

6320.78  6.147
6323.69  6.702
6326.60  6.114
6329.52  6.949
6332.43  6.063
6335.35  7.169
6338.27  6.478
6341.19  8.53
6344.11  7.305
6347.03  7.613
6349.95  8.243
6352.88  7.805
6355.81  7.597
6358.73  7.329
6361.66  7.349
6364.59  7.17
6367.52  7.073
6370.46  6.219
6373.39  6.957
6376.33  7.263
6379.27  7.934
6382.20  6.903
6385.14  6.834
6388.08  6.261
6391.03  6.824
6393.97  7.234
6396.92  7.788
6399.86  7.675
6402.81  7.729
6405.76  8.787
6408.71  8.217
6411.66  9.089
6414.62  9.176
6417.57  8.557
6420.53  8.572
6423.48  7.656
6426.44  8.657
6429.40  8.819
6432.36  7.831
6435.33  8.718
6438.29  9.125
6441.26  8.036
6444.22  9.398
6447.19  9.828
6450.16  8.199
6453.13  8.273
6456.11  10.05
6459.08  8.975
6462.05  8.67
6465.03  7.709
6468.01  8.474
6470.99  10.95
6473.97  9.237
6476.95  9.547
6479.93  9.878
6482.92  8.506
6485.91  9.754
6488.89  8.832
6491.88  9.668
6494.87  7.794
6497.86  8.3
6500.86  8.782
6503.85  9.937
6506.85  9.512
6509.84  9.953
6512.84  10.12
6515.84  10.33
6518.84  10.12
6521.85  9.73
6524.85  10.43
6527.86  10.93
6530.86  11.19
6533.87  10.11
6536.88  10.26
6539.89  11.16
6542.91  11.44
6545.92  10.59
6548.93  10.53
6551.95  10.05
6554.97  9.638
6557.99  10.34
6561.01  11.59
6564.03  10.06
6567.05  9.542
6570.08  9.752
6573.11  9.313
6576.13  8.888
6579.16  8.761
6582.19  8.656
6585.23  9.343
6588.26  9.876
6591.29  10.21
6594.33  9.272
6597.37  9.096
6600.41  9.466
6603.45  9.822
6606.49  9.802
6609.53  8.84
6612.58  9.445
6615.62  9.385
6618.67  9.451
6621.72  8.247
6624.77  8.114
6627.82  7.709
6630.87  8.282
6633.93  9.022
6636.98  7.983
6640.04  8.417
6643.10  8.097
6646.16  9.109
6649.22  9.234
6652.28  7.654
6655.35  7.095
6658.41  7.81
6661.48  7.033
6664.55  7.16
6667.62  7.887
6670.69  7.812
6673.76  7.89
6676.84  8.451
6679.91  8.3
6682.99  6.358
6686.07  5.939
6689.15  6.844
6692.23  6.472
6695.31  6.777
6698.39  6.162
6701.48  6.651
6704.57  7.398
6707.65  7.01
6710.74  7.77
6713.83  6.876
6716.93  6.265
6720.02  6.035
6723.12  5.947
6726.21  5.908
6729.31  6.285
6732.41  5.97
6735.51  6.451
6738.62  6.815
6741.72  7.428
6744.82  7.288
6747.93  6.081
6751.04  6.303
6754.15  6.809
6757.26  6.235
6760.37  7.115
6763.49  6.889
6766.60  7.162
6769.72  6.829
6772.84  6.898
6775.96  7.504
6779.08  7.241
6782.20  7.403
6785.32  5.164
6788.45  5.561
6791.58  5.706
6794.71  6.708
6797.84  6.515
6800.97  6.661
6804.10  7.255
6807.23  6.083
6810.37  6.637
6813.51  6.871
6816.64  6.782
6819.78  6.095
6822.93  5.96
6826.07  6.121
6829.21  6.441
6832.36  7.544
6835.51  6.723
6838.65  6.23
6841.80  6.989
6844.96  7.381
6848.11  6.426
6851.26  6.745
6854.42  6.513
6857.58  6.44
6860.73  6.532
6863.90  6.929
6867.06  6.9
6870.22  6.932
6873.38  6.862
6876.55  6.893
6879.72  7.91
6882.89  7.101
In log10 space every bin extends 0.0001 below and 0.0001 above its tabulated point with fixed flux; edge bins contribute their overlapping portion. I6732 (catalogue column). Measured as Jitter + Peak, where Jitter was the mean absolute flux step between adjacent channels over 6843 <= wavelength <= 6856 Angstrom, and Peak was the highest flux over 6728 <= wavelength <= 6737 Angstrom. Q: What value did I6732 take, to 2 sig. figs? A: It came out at 7.0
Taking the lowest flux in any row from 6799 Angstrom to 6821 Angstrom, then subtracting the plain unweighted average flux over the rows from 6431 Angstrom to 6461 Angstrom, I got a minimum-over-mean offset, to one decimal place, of -2.8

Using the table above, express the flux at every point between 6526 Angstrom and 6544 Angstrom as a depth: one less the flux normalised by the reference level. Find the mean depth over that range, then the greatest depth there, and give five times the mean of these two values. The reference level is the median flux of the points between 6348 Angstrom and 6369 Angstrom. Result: -2.1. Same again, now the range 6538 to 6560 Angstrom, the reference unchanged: -1.9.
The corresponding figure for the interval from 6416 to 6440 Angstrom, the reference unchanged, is -0.5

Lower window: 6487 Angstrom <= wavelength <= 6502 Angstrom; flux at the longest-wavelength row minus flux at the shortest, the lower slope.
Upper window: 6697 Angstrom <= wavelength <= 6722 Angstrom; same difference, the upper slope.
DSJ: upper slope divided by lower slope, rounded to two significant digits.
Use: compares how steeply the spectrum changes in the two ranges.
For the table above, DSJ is 2.5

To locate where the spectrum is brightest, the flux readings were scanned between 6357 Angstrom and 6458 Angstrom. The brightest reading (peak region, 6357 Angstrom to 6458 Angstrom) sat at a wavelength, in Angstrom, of 6456.11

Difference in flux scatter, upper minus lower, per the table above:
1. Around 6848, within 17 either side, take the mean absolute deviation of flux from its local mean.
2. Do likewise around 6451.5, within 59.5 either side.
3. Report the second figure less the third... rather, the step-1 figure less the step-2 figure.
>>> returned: -0.3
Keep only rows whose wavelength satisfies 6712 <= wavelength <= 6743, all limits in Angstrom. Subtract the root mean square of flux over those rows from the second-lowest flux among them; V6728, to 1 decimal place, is -0.5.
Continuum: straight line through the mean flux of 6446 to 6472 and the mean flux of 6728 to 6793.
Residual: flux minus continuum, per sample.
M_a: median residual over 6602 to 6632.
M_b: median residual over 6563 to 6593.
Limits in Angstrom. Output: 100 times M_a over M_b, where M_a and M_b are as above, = 97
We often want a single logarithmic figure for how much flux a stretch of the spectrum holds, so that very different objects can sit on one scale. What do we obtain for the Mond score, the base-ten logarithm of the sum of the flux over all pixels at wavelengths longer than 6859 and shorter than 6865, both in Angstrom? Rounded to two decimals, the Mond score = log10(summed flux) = 1.13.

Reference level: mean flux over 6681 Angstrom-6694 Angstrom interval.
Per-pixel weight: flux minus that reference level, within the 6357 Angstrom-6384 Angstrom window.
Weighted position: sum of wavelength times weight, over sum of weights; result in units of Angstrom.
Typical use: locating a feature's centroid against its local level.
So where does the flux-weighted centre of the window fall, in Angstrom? 6370.5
